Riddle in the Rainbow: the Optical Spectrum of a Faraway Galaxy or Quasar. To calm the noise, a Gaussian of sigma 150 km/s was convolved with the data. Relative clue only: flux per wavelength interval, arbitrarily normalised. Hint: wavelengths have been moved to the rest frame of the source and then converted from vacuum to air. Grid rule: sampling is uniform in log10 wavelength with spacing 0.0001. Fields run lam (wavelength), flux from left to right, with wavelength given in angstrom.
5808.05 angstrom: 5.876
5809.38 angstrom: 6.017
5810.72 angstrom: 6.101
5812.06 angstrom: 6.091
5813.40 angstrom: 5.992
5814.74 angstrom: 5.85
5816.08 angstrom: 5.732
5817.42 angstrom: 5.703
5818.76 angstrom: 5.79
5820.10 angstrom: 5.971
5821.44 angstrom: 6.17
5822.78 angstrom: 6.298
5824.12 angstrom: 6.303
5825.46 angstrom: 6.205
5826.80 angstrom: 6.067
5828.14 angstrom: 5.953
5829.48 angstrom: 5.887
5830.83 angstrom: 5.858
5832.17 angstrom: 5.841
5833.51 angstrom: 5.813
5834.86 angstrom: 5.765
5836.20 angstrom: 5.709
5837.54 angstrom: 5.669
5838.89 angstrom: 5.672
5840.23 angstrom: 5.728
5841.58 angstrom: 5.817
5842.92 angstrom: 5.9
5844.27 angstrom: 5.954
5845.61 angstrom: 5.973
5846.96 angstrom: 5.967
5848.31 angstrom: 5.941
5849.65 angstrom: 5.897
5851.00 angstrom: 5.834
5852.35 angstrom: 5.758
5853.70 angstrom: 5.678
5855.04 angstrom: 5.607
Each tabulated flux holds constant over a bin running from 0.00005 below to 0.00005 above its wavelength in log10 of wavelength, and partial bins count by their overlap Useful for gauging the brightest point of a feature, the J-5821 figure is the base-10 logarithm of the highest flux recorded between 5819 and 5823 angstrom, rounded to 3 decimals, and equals 0.799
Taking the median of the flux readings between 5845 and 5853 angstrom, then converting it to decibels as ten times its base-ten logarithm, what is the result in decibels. 7.72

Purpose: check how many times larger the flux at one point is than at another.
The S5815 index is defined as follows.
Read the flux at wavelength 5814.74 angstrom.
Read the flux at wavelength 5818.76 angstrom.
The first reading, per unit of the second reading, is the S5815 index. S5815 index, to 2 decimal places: 1.01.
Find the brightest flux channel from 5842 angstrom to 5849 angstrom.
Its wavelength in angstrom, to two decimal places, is 5845.61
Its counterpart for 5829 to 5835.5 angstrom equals 5829.48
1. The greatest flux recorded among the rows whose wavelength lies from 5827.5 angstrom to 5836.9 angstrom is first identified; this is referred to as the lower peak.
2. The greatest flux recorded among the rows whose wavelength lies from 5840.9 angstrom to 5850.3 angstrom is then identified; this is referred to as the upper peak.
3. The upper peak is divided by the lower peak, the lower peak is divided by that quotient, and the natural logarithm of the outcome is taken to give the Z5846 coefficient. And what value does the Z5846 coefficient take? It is 1.78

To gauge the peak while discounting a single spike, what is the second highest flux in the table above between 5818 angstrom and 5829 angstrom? 6.298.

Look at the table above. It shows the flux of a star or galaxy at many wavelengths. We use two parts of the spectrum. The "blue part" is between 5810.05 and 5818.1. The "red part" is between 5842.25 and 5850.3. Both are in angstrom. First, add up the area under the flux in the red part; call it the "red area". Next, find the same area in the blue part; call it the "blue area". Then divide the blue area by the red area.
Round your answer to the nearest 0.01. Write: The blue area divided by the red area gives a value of 0.99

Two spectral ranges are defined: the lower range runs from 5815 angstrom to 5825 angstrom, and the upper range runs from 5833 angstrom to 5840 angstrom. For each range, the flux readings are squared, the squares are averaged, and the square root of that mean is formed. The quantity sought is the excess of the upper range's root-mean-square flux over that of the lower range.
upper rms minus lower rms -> -0.27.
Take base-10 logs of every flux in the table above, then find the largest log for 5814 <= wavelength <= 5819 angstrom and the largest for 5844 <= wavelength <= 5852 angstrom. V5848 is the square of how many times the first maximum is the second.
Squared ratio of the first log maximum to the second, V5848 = 0.98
